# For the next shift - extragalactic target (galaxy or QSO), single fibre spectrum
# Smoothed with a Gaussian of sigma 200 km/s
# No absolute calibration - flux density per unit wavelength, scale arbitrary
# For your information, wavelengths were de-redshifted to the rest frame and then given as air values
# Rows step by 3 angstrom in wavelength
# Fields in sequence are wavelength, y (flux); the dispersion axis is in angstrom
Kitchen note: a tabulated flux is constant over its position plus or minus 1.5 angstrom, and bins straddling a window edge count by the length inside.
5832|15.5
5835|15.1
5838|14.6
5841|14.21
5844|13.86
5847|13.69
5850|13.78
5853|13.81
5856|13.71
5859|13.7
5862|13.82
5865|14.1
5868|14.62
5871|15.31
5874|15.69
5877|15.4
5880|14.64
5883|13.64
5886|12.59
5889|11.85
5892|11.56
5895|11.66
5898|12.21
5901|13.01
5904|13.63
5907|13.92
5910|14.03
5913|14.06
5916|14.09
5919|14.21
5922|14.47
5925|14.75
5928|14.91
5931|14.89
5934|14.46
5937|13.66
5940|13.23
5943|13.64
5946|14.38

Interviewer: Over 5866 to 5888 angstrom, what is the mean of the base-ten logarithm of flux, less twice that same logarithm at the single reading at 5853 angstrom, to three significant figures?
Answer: -1.12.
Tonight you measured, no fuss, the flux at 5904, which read 13.63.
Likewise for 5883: 13.64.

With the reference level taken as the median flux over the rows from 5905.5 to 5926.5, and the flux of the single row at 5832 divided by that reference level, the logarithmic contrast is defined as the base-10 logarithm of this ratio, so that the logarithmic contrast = 0.04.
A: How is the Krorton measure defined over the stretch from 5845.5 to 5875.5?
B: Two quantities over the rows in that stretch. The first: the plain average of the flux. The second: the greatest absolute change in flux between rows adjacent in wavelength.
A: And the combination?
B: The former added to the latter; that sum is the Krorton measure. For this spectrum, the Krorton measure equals 14.9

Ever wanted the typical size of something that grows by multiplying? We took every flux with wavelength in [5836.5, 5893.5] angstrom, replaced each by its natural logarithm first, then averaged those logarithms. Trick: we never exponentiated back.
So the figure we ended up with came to 2.63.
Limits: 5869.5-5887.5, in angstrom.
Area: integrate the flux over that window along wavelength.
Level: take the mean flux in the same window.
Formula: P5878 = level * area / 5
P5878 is 762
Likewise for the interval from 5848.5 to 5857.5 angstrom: 341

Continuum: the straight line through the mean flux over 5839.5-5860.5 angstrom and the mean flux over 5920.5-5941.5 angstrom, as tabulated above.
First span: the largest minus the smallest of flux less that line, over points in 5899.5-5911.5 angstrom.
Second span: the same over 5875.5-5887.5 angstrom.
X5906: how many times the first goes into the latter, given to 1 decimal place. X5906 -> 3.0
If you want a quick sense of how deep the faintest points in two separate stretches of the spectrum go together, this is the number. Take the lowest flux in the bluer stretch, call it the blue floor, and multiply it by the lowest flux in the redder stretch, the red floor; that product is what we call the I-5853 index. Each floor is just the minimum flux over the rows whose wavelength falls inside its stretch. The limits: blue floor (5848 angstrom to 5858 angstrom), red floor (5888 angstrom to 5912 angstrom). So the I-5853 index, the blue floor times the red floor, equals 158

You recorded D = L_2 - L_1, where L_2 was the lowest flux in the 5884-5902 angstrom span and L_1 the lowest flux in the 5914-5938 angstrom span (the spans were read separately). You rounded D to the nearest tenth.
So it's -2.1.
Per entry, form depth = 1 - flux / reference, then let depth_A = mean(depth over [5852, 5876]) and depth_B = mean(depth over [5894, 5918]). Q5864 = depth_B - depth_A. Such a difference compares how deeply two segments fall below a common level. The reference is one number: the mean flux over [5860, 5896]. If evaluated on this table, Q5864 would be 0.07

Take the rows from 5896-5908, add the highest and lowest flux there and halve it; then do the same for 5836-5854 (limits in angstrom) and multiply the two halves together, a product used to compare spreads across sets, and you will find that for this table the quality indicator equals 185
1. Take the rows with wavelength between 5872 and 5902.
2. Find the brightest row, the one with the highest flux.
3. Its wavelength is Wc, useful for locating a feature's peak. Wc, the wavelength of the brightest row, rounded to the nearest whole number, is 5874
